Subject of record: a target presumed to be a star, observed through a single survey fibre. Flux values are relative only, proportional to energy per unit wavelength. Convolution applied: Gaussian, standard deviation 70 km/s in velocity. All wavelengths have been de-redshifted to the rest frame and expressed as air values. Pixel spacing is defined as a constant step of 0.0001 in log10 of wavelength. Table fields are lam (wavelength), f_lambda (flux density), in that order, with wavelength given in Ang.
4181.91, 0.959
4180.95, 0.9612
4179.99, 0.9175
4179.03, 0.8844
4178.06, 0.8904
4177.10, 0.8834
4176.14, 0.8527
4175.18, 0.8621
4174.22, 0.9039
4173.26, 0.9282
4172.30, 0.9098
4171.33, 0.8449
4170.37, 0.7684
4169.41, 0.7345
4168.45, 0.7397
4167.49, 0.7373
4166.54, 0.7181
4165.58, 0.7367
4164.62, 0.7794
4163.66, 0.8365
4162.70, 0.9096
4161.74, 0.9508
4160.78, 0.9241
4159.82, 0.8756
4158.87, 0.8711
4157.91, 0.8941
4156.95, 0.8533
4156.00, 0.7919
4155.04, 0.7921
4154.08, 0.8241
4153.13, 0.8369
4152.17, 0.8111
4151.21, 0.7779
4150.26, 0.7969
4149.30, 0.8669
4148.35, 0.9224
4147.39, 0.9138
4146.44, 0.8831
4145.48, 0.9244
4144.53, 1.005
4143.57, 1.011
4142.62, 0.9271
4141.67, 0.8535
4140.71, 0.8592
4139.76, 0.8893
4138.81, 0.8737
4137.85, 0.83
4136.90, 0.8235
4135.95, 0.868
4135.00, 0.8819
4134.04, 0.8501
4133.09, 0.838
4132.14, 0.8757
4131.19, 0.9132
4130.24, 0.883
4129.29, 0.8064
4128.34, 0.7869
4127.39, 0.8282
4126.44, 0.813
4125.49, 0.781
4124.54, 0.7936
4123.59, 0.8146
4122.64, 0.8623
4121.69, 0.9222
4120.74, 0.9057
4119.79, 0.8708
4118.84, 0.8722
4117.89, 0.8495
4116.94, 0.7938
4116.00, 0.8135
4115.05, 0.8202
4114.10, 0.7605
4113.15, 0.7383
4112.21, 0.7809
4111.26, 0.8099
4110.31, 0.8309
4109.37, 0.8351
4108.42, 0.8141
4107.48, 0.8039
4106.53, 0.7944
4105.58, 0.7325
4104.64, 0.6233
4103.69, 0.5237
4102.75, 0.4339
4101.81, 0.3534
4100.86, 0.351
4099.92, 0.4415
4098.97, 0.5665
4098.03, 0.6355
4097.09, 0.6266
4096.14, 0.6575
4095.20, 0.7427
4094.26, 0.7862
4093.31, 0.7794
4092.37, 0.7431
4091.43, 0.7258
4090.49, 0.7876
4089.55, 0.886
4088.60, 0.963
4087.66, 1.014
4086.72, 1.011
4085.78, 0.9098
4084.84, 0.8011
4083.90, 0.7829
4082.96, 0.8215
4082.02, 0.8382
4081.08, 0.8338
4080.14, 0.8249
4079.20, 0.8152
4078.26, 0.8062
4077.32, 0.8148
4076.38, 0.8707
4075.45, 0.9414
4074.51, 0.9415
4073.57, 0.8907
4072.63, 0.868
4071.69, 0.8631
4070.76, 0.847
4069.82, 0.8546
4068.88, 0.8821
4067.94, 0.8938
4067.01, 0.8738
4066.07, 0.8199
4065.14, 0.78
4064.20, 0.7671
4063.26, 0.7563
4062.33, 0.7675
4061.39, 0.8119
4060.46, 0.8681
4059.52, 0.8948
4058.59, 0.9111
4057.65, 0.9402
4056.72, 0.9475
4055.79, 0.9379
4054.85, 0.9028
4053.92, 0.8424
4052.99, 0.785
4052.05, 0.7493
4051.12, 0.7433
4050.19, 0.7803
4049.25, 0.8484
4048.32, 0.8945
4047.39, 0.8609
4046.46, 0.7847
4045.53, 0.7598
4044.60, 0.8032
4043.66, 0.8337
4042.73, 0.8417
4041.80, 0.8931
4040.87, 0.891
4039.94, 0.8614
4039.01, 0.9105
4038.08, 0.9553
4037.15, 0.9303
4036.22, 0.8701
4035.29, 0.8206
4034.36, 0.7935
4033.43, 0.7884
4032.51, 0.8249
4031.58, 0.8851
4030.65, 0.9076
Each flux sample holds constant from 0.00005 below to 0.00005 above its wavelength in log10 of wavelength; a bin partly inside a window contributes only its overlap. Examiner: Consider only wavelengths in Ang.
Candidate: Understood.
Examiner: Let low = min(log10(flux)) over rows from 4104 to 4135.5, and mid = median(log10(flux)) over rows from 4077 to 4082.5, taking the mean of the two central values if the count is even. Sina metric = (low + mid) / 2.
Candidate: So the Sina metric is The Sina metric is -0.15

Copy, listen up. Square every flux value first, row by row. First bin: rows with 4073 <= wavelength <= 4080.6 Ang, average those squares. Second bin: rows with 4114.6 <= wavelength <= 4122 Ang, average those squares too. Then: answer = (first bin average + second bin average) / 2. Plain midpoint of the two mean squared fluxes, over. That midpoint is 0.74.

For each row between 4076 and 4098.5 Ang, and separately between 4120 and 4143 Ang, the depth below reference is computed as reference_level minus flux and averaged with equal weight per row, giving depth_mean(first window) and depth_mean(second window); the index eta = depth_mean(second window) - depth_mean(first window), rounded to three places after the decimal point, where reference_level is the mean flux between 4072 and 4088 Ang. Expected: -0.042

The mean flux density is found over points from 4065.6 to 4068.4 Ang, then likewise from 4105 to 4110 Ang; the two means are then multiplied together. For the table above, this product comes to 0.69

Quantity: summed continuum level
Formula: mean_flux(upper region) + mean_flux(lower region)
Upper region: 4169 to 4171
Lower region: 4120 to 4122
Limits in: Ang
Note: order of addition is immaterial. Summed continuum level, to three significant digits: 1.67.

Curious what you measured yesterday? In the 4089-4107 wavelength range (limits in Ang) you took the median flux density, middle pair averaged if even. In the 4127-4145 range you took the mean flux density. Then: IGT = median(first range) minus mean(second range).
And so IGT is -0.22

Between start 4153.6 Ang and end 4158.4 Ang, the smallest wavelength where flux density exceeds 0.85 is 4156.95 Ang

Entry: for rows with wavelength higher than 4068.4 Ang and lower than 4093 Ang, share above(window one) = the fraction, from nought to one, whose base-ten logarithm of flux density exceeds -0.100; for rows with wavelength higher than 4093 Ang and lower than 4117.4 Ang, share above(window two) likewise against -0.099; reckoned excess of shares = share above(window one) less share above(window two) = 0.58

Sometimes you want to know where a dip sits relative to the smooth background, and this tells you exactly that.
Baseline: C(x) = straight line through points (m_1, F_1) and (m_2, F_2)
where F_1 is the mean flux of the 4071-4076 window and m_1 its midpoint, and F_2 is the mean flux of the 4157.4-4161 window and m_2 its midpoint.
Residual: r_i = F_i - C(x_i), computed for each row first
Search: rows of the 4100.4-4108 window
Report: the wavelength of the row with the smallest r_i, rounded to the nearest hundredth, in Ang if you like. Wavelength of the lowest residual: 4100.86 Ang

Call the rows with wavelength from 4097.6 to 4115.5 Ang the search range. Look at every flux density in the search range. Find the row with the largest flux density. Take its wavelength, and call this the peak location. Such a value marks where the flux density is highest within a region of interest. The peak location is 4109.37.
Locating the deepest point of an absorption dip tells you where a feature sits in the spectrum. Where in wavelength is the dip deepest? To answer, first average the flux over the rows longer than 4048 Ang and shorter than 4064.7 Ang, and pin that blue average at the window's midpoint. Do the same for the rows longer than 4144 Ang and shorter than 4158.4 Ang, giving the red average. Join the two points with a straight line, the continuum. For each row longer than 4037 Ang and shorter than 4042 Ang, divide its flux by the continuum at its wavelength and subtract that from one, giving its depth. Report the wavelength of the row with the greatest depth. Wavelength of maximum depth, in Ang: 4039.94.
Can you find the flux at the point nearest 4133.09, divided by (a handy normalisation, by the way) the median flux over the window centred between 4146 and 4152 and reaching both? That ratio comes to 0.958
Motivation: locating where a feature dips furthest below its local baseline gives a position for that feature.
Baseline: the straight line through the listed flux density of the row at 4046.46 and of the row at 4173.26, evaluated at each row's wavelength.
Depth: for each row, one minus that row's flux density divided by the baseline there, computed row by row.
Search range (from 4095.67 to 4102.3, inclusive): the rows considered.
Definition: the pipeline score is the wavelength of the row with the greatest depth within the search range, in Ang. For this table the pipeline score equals 4100.86 Ang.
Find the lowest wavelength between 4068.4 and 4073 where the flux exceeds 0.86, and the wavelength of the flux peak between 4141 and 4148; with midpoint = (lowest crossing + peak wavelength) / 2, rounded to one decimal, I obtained 4106.2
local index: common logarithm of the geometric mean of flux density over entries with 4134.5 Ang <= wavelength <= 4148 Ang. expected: -0.048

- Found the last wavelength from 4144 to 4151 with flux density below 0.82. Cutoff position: 4150.26 Ang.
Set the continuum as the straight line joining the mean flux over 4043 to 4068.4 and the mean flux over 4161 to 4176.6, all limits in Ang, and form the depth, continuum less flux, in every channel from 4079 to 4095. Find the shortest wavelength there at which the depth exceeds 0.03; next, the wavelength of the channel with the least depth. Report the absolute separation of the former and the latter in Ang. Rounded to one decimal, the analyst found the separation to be 3.8 Ang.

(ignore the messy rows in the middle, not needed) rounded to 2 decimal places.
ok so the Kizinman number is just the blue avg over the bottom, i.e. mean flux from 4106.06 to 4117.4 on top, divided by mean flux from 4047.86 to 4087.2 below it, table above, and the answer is 0.94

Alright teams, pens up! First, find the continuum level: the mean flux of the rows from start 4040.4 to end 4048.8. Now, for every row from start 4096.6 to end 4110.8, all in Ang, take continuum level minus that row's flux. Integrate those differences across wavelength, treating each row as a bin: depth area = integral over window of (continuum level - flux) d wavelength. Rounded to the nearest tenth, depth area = 3.1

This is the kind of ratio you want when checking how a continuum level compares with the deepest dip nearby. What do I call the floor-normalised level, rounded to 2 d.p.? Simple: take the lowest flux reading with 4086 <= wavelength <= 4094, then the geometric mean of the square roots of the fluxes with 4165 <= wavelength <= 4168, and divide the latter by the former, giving 1.18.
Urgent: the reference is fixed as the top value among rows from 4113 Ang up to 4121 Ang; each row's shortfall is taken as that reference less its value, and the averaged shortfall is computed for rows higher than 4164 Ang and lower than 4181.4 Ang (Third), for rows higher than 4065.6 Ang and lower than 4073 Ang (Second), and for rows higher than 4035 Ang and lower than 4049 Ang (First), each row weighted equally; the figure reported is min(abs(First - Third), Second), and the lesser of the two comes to 0.02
